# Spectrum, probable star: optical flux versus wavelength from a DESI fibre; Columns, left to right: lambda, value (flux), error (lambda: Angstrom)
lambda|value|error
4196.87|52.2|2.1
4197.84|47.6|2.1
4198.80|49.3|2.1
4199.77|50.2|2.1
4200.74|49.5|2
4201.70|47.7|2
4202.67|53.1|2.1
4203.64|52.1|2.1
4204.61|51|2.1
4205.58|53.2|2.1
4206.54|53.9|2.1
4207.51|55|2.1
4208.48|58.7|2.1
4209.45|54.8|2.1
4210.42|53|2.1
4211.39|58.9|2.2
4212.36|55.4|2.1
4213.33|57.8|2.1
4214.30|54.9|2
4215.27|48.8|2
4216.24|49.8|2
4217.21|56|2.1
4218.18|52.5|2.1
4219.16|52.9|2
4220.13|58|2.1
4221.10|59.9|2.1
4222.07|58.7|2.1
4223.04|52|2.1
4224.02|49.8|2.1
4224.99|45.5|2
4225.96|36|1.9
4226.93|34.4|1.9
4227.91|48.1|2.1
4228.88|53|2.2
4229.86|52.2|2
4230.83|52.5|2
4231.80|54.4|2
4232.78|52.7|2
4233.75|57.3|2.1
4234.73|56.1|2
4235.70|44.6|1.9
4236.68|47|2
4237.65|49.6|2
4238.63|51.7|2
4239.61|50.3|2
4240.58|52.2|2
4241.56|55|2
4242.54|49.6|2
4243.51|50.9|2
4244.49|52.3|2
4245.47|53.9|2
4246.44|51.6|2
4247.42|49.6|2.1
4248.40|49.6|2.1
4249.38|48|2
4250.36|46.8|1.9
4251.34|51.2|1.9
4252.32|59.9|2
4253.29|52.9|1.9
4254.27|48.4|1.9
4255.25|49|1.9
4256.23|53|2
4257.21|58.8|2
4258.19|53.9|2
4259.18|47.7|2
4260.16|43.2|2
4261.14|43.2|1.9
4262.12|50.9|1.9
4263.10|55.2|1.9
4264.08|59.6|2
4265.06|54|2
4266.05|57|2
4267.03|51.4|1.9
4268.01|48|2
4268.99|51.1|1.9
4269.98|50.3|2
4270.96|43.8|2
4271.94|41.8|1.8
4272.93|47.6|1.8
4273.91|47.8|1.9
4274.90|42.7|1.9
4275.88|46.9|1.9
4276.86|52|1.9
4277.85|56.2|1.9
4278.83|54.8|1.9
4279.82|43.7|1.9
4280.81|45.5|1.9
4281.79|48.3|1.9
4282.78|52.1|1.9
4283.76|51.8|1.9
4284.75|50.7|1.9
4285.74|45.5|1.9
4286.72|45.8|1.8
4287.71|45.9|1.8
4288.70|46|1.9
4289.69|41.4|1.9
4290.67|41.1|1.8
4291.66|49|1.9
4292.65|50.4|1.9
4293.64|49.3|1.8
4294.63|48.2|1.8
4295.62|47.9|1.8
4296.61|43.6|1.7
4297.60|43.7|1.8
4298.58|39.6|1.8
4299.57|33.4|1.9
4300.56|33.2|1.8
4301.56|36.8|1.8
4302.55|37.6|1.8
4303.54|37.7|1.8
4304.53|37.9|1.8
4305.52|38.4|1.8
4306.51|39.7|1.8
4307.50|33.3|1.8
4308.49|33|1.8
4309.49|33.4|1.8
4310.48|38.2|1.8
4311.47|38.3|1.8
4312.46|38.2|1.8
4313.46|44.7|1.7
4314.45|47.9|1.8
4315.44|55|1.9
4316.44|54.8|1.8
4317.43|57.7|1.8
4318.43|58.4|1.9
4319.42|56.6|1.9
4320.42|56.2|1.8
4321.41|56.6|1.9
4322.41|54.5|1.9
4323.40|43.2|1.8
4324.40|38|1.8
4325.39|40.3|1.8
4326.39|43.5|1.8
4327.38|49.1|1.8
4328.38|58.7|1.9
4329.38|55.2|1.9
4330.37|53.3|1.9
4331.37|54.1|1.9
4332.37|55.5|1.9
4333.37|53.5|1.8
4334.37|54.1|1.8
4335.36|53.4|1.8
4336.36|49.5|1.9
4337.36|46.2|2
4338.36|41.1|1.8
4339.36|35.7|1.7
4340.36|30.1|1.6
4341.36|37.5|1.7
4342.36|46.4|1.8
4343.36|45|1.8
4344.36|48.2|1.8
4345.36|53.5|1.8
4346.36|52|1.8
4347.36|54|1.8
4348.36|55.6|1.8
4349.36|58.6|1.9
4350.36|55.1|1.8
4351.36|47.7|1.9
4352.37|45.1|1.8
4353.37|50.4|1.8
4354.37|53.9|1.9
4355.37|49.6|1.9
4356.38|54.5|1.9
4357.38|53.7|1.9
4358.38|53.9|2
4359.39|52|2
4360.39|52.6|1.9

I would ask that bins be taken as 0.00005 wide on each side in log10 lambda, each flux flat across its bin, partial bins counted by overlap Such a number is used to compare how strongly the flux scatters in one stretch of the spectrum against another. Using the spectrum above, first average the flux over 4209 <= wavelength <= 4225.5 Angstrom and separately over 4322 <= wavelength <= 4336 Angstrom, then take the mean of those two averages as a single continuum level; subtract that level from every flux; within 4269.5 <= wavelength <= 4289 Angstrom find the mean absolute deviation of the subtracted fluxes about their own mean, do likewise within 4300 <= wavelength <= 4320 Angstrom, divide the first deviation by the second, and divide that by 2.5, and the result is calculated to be 0.17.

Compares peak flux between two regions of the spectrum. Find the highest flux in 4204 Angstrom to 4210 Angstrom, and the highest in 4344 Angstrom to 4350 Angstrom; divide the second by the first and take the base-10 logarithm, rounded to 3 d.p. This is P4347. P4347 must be -0.001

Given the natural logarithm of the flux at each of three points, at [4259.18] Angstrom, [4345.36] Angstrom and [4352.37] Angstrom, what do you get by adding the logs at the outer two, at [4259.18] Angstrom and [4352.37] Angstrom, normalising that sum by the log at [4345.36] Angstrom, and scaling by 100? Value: 193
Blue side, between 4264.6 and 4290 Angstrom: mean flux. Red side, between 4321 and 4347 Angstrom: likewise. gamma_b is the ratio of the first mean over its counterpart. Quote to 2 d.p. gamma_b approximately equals 1.01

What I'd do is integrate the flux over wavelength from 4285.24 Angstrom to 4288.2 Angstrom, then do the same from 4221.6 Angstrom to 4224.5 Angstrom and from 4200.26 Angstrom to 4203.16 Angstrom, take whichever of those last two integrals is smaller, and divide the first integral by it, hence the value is 0.93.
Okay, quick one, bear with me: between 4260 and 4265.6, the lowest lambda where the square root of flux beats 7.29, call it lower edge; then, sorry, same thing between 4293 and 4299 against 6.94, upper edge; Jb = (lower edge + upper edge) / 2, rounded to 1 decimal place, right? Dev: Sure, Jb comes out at 4278.4 Angstrom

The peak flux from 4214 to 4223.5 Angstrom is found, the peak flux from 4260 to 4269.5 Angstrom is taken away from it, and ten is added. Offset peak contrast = 10.3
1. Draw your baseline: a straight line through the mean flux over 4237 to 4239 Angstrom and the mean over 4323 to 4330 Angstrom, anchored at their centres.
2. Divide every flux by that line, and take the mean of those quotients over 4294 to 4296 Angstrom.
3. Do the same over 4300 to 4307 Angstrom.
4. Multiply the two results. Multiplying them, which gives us 0.78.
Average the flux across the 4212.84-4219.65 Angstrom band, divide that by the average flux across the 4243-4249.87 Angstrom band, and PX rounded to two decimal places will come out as 1.05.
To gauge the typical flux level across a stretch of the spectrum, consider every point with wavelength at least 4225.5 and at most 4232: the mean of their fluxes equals 47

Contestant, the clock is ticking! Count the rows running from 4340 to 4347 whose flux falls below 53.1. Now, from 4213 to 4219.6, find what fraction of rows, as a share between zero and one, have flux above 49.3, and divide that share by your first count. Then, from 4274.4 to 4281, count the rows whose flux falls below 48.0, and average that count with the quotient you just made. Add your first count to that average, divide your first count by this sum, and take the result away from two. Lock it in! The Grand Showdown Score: 1.26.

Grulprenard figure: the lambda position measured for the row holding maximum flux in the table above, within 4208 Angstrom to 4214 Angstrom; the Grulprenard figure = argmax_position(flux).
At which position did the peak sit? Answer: 4211.39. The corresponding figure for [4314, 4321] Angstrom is 4318.43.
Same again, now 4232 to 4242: 4233.75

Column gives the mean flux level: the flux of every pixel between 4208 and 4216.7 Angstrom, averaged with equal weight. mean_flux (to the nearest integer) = 55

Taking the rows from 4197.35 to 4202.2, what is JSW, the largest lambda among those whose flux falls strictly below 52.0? 4201.70 Angstrom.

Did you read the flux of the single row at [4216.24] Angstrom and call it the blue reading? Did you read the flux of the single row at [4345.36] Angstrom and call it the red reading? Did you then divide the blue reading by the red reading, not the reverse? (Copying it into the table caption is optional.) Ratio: 0.93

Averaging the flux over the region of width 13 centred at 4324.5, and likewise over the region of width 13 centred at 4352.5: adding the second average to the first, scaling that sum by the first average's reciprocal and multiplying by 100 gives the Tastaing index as 203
